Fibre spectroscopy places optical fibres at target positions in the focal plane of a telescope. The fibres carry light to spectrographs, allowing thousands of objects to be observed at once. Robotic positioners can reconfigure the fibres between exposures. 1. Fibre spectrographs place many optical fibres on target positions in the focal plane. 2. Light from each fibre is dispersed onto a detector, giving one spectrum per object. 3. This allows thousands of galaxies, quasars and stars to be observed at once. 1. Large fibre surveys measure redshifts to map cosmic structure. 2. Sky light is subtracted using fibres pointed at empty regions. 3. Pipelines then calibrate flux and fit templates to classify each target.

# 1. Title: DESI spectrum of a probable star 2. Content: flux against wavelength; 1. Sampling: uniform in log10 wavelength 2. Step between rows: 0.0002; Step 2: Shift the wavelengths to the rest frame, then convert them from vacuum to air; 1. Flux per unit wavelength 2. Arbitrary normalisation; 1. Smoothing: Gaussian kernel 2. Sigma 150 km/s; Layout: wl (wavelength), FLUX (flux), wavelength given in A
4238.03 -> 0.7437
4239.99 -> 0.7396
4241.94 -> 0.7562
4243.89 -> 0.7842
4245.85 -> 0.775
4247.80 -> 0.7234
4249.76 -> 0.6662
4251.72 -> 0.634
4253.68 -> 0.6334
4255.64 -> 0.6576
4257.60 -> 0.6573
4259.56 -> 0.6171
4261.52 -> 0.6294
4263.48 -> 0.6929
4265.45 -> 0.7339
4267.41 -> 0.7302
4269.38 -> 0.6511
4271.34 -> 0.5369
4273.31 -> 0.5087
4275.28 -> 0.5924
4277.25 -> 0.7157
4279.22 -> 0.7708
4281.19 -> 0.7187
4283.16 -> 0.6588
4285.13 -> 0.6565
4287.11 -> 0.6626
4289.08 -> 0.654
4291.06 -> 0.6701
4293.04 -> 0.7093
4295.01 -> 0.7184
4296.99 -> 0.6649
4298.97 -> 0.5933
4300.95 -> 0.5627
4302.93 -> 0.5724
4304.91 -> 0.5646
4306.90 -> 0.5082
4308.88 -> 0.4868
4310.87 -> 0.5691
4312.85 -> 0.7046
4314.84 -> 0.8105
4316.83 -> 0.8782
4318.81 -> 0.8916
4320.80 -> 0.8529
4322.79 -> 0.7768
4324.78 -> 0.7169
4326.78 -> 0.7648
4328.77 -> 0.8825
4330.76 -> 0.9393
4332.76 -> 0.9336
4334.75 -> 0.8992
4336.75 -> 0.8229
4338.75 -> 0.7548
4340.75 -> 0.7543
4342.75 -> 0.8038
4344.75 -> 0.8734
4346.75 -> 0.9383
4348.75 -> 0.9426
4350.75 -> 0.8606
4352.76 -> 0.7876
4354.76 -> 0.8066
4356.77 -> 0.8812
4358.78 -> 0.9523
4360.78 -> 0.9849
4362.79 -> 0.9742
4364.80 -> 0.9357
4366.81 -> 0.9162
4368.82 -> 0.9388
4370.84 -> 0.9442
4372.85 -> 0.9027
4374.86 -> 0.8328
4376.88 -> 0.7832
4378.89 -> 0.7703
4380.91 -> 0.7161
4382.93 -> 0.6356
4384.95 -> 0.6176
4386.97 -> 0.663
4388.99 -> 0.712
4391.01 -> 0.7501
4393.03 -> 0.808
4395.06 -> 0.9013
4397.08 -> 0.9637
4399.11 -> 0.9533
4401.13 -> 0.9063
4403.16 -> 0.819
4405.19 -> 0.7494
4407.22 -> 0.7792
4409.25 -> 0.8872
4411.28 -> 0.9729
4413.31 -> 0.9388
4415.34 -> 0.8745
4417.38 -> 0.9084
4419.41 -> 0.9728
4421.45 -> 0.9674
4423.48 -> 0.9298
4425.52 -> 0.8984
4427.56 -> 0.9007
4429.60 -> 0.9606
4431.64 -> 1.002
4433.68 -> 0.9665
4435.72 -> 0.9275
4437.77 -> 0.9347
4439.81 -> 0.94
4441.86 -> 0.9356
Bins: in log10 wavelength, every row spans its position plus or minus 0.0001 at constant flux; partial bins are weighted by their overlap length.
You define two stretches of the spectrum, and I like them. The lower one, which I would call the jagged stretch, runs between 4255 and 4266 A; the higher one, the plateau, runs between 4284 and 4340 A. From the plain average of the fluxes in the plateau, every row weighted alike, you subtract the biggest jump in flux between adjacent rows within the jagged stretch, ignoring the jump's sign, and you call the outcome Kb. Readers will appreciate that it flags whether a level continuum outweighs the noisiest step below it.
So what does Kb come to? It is 0.659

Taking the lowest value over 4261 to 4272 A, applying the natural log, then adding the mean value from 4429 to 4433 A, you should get 0.36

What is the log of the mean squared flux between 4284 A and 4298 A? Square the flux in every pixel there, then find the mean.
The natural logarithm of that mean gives -0.8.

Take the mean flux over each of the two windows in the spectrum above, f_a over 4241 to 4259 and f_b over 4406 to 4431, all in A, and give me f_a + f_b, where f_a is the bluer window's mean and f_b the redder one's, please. 1.61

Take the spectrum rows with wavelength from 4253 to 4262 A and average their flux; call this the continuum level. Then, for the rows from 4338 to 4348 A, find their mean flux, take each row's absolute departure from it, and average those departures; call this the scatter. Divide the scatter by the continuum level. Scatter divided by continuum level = 0.10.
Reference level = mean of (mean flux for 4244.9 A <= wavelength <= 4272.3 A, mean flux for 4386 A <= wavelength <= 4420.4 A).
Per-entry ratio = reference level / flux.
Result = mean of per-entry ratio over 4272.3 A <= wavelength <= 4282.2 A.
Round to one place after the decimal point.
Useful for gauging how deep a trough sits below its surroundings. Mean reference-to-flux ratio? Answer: 1.2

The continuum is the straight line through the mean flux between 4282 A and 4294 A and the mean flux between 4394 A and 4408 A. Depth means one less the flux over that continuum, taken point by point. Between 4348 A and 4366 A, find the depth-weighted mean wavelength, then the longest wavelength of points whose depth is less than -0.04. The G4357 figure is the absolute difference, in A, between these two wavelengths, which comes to 6.8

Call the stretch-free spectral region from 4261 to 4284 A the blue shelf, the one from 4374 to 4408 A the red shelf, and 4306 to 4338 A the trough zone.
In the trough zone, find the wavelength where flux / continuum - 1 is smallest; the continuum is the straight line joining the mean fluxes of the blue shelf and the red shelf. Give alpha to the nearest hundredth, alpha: 4308.88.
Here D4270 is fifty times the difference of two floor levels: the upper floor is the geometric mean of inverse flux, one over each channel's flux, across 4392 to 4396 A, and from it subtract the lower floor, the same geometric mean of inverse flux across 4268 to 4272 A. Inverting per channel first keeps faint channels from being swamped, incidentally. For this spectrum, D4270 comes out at -26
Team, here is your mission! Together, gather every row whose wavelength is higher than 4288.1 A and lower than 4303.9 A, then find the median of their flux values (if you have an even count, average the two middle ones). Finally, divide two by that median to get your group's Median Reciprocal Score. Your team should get 3.0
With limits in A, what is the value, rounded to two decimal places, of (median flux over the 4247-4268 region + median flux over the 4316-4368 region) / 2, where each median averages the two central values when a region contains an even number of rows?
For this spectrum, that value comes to 0.77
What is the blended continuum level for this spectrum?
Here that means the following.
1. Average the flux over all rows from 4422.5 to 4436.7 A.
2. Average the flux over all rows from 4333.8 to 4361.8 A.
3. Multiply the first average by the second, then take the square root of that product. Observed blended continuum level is 0.90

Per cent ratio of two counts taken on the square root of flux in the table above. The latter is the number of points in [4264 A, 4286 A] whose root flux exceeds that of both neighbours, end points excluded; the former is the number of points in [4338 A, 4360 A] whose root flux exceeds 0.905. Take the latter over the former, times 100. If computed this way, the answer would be 17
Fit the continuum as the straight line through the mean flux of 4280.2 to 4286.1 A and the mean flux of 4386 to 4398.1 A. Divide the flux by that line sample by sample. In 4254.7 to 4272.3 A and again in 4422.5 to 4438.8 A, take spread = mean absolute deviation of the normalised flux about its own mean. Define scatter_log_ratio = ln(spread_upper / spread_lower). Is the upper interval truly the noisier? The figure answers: -0.77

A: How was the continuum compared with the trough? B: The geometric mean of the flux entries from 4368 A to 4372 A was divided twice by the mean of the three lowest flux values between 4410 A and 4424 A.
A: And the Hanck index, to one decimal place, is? 1.2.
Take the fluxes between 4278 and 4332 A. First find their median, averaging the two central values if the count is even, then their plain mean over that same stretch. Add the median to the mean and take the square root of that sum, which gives 1.19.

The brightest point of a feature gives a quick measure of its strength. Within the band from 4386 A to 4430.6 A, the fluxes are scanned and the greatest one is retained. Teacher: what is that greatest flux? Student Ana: 0.9729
